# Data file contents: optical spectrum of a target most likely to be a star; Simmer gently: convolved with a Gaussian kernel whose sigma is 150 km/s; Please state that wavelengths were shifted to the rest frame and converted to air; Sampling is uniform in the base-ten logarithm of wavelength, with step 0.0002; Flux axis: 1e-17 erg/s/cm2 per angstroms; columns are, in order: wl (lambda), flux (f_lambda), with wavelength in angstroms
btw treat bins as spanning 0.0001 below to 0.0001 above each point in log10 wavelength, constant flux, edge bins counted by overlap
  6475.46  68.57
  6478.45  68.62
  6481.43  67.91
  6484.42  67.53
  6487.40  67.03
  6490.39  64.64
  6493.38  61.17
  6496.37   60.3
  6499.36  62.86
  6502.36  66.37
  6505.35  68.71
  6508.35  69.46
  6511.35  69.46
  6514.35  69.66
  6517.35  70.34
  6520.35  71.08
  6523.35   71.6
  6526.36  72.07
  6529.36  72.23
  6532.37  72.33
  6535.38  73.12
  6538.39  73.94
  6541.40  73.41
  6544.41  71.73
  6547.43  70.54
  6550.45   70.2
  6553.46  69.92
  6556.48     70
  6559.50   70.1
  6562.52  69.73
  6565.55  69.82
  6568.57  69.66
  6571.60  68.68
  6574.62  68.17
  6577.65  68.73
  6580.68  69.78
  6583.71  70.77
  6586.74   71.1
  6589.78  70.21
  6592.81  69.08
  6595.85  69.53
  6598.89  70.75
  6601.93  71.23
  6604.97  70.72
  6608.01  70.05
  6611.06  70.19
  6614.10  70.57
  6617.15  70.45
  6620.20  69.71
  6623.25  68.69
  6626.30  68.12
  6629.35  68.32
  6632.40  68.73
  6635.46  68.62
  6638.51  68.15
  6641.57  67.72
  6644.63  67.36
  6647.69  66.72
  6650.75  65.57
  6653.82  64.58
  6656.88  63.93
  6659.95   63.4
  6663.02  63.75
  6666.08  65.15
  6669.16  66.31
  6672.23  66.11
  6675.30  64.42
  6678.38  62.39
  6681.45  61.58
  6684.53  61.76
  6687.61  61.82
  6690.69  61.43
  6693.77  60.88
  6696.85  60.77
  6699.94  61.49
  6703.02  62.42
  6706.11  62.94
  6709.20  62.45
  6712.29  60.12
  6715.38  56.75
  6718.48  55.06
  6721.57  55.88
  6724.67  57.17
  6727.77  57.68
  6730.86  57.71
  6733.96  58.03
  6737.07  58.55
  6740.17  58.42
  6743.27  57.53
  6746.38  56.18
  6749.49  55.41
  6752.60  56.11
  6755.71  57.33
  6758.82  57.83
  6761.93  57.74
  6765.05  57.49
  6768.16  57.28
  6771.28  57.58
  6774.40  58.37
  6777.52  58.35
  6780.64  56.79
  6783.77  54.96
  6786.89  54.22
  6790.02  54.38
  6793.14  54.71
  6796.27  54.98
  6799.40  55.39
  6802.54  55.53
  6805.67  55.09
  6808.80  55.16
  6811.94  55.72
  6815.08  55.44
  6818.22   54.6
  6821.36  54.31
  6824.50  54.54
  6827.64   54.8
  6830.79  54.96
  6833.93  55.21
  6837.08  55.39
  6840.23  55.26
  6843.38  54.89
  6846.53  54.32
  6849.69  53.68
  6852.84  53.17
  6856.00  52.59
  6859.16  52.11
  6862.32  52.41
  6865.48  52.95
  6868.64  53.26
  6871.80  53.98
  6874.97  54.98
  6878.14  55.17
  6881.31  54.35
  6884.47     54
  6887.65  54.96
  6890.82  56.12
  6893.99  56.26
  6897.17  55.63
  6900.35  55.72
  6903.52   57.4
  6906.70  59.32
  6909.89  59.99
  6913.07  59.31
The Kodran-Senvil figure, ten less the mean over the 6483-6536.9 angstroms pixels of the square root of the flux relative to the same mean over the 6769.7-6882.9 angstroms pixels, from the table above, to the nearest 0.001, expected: 8.884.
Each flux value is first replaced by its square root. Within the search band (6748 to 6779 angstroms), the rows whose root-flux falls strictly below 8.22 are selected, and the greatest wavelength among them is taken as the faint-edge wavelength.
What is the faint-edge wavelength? 6777.52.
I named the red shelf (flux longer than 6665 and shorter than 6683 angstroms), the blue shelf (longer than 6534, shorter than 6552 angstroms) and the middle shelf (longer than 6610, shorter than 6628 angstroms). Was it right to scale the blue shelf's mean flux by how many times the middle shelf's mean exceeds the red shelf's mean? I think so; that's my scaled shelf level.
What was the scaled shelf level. 78.1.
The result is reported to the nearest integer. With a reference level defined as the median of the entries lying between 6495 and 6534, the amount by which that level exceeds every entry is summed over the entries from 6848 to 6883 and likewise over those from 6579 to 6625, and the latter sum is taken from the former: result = 186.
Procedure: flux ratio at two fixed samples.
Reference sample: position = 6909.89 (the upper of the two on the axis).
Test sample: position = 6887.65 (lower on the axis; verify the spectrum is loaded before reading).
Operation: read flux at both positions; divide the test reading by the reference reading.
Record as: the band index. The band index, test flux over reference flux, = 0.92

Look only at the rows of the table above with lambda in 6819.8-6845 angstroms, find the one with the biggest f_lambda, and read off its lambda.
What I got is 6837.08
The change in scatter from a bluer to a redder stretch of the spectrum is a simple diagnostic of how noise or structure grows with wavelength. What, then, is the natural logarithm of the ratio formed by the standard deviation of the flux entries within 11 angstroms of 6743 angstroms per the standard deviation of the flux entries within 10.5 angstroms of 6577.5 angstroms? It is 0.1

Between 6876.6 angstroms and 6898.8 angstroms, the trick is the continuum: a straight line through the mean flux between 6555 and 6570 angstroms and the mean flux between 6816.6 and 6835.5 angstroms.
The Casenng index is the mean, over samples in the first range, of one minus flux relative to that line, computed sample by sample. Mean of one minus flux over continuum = -0.08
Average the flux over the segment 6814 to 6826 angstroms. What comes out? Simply 54.7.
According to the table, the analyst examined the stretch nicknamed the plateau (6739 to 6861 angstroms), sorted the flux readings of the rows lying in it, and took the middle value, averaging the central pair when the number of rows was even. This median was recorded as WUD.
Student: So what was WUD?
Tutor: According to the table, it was 55.3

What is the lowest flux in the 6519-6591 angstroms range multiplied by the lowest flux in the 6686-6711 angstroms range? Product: 4143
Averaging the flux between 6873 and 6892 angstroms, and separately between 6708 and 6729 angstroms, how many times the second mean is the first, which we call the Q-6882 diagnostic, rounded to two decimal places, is 0.95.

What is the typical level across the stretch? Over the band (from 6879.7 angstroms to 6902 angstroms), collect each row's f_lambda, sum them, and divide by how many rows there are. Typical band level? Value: 55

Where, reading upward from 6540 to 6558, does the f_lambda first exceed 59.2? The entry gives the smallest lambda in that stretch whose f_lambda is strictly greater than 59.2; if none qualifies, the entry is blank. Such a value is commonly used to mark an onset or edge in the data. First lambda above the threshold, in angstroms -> 6541.40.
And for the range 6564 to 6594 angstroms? 6565.55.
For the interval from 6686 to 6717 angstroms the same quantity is 6687.61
